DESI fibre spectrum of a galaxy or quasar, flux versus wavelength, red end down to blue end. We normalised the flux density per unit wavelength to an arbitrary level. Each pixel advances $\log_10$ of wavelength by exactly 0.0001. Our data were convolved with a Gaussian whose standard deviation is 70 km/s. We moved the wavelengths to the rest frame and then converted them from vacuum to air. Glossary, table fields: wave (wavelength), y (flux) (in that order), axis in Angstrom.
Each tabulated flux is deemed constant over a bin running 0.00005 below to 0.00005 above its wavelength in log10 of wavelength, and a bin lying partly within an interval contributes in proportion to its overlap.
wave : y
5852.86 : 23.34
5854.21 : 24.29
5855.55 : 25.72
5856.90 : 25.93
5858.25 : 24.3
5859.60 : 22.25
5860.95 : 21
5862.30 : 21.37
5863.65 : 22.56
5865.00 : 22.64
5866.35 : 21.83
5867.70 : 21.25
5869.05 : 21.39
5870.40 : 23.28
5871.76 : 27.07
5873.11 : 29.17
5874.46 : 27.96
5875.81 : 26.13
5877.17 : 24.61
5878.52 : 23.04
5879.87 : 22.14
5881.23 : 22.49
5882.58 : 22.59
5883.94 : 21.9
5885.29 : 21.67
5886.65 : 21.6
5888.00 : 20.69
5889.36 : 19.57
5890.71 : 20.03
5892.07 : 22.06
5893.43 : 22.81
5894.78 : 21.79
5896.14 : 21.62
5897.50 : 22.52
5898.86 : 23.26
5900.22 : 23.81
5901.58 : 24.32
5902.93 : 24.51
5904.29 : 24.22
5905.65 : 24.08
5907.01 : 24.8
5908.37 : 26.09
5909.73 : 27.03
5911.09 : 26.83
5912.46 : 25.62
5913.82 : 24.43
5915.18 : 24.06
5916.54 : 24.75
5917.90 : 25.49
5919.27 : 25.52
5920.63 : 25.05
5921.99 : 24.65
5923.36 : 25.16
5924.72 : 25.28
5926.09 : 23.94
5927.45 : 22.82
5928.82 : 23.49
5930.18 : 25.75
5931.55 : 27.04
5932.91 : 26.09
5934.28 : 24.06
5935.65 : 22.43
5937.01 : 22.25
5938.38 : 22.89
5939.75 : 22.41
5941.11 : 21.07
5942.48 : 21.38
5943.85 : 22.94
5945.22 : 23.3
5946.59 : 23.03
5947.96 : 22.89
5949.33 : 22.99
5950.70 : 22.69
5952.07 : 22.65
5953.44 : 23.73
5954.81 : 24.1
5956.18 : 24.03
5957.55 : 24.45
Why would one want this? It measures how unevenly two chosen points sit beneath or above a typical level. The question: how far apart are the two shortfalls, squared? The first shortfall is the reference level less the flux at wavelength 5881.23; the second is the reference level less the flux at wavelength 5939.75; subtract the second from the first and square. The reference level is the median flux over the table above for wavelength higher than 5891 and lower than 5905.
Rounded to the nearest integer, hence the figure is 0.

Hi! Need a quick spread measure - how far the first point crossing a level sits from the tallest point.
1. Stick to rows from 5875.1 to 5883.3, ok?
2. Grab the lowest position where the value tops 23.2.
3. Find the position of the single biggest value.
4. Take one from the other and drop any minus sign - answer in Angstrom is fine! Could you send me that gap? 0.0 Angstrom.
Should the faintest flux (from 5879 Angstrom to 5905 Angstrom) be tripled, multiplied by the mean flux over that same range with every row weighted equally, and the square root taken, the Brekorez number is 36.2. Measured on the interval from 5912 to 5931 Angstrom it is 41.1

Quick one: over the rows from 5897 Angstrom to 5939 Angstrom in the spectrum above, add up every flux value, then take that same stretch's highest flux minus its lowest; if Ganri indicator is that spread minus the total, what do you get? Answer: -757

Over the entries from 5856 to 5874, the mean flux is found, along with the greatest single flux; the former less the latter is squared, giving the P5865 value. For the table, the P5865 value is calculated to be 33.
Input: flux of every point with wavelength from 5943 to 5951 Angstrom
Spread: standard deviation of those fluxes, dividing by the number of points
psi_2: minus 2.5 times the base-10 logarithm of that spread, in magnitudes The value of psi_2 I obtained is 1.9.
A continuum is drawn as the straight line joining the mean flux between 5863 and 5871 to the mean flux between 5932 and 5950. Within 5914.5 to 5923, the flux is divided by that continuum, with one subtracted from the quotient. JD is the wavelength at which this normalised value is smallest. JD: 5915.18 Angstrom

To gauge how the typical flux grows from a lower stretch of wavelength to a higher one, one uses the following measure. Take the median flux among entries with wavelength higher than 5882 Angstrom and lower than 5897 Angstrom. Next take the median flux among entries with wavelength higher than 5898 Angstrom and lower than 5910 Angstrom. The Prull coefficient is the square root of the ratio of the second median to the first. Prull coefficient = 1.06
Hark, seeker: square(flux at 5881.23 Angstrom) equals 506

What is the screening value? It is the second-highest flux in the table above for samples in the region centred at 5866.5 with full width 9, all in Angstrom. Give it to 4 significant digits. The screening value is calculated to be 22.64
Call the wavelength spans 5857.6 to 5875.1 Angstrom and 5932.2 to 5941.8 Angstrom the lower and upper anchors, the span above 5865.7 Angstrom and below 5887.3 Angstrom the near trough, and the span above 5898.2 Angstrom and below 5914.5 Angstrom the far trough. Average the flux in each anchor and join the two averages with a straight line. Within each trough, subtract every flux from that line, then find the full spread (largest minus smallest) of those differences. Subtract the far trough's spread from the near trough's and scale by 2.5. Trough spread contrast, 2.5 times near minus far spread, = 10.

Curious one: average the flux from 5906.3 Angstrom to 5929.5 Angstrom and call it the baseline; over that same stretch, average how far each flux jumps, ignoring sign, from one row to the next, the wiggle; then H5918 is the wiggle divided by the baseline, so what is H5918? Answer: 0.0282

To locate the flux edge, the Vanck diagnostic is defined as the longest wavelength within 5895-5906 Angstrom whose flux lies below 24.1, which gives 5905.65 Angstrom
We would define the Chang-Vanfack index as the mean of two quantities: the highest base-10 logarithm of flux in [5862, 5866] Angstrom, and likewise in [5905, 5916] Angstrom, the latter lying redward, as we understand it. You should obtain 1.39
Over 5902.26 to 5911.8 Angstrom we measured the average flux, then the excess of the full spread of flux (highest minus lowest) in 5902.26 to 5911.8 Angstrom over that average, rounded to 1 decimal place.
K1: -22.4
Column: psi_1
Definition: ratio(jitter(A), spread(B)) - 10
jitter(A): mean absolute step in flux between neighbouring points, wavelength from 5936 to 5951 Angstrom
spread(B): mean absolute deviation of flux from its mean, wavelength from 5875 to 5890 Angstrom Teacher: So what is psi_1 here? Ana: -9.56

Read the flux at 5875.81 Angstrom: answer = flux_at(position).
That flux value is 26.13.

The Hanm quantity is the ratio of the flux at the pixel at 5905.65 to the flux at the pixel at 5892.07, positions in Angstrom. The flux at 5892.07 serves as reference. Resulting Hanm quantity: 1.09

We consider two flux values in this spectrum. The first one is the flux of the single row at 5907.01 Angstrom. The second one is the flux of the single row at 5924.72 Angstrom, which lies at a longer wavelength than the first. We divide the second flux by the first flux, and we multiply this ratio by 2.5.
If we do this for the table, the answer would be 2.55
